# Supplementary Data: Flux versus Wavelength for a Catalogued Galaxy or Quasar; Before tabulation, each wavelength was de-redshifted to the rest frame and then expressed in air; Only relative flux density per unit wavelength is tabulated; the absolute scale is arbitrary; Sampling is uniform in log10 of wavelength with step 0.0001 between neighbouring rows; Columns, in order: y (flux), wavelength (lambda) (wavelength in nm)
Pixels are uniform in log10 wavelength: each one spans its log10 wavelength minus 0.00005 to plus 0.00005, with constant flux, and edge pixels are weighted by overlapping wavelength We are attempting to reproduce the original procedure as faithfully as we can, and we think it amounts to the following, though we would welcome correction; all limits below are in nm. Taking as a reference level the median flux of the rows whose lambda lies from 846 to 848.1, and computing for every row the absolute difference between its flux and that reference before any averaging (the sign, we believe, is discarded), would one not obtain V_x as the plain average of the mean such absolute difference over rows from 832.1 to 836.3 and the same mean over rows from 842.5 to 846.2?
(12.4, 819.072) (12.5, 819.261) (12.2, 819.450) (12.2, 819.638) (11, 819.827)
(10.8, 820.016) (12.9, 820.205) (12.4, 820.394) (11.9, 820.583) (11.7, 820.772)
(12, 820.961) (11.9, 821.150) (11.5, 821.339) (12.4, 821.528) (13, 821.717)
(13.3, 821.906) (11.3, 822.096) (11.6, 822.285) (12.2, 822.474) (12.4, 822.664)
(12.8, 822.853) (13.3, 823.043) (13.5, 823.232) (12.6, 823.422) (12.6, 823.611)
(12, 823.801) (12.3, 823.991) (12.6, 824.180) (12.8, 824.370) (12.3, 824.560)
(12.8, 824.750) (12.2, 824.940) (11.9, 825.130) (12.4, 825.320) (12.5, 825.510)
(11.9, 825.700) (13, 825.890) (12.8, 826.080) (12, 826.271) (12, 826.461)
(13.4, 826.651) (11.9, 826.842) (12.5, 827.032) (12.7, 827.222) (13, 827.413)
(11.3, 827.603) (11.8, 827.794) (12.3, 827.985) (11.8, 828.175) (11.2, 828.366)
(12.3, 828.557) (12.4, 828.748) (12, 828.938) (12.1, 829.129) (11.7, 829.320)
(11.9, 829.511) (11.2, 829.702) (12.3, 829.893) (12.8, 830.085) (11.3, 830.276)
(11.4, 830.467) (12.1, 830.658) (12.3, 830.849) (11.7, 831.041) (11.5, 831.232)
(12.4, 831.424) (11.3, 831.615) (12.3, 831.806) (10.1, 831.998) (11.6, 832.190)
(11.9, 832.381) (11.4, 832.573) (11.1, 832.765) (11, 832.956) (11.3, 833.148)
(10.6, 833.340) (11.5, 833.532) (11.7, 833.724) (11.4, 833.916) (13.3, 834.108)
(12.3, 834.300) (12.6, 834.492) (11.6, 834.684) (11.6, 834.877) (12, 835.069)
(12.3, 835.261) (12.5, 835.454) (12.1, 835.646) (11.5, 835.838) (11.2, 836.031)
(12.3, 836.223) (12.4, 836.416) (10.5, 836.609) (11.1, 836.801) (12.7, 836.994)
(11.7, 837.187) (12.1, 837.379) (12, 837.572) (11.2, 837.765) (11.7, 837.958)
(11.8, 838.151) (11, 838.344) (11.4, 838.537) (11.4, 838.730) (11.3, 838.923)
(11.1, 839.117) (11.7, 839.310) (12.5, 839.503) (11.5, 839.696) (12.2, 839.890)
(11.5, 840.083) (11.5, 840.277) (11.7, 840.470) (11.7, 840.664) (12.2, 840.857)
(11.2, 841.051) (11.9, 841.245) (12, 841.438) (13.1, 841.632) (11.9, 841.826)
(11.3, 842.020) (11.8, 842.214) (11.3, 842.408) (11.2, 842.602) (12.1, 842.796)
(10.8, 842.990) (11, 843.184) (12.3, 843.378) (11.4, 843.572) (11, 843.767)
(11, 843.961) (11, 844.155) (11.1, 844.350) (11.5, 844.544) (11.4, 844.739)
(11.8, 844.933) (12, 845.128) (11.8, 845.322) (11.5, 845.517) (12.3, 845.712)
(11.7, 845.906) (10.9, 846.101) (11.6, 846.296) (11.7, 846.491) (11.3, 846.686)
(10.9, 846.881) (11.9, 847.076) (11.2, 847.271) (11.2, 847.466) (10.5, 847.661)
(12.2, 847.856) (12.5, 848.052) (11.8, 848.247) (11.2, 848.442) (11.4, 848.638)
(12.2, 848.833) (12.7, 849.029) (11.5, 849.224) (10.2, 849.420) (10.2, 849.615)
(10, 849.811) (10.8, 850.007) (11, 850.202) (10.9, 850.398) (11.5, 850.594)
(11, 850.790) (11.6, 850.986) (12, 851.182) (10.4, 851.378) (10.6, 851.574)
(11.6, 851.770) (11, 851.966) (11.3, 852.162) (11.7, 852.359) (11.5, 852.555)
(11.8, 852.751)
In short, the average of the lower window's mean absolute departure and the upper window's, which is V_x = 0.50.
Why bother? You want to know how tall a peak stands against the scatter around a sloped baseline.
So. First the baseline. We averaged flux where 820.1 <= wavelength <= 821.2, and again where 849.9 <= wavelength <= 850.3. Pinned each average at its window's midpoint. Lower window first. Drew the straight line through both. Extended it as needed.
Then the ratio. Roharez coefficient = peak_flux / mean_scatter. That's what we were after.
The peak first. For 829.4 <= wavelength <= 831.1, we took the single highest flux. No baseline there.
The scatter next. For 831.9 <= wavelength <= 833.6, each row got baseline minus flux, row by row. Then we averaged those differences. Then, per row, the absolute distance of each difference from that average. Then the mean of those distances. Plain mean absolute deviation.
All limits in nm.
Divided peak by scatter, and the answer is 31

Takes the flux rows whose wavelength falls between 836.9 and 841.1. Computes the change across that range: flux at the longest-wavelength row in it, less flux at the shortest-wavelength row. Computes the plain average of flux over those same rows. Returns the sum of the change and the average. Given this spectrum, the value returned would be 10.19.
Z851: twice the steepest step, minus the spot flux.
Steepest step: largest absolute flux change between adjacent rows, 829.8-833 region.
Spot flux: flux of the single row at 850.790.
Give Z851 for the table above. -6.6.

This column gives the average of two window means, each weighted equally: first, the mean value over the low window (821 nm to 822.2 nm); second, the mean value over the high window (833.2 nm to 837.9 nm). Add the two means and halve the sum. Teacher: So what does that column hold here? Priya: 12.0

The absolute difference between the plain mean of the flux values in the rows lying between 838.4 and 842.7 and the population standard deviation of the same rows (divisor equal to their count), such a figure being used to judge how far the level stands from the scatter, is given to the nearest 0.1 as 11.2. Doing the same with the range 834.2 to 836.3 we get 11.6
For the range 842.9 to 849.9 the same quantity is 10.8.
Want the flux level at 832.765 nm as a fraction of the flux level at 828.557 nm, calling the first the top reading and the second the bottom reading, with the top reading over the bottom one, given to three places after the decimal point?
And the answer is 0.902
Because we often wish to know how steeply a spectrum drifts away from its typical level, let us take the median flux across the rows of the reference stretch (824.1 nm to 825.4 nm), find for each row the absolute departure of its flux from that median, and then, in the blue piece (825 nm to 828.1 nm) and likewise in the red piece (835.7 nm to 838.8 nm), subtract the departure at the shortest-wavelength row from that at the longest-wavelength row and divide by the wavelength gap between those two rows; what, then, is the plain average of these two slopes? -0.05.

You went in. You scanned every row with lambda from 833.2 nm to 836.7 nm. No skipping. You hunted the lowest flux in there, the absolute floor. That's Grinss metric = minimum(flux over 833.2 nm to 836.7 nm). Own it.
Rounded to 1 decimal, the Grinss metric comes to 10.5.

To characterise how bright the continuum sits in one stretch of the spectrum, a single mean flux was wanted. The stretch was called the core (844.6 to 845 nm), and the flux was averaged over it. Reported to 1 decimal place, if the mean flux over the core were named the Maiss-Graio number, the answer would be 11.6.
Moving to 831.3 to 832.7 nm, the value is 11.6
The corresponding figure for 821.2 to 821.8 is 12.3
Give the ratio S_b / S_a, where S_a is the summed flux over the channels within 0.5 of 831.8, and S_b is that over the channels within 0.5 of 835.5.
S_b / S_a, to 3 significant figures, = 1.05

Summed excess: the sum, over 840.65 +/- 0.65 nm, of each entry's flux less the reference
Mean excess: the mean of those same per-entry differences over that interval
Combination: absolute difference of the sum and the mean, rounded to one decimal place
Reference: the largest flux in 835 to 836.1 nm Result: 5.0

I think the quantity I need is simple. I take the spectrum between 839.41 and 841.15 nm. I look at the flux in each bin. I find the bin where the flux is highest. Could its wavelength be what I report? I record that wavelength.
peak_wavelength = 839.503 nm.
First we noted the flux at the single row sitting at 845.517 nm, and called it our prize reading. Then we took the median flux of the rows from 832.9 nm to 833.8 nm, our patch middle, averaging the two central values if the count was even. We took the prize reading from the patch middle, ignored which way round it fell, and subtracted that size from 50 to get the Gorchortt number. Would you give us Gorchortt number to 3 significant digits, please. 49.8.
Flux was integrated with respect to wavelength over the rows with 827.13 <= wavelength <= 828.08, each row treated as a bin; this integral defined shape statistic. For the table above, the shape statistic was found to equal 11.6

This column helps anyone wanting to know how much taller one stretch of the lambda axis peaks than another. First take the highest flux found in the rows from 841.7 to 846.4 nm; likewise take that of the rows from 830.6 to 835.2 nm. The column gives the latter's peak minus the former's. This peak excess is 1.00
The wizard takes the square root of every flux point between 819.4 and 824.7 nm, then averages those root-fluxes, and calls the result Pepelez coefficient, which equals 3.50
